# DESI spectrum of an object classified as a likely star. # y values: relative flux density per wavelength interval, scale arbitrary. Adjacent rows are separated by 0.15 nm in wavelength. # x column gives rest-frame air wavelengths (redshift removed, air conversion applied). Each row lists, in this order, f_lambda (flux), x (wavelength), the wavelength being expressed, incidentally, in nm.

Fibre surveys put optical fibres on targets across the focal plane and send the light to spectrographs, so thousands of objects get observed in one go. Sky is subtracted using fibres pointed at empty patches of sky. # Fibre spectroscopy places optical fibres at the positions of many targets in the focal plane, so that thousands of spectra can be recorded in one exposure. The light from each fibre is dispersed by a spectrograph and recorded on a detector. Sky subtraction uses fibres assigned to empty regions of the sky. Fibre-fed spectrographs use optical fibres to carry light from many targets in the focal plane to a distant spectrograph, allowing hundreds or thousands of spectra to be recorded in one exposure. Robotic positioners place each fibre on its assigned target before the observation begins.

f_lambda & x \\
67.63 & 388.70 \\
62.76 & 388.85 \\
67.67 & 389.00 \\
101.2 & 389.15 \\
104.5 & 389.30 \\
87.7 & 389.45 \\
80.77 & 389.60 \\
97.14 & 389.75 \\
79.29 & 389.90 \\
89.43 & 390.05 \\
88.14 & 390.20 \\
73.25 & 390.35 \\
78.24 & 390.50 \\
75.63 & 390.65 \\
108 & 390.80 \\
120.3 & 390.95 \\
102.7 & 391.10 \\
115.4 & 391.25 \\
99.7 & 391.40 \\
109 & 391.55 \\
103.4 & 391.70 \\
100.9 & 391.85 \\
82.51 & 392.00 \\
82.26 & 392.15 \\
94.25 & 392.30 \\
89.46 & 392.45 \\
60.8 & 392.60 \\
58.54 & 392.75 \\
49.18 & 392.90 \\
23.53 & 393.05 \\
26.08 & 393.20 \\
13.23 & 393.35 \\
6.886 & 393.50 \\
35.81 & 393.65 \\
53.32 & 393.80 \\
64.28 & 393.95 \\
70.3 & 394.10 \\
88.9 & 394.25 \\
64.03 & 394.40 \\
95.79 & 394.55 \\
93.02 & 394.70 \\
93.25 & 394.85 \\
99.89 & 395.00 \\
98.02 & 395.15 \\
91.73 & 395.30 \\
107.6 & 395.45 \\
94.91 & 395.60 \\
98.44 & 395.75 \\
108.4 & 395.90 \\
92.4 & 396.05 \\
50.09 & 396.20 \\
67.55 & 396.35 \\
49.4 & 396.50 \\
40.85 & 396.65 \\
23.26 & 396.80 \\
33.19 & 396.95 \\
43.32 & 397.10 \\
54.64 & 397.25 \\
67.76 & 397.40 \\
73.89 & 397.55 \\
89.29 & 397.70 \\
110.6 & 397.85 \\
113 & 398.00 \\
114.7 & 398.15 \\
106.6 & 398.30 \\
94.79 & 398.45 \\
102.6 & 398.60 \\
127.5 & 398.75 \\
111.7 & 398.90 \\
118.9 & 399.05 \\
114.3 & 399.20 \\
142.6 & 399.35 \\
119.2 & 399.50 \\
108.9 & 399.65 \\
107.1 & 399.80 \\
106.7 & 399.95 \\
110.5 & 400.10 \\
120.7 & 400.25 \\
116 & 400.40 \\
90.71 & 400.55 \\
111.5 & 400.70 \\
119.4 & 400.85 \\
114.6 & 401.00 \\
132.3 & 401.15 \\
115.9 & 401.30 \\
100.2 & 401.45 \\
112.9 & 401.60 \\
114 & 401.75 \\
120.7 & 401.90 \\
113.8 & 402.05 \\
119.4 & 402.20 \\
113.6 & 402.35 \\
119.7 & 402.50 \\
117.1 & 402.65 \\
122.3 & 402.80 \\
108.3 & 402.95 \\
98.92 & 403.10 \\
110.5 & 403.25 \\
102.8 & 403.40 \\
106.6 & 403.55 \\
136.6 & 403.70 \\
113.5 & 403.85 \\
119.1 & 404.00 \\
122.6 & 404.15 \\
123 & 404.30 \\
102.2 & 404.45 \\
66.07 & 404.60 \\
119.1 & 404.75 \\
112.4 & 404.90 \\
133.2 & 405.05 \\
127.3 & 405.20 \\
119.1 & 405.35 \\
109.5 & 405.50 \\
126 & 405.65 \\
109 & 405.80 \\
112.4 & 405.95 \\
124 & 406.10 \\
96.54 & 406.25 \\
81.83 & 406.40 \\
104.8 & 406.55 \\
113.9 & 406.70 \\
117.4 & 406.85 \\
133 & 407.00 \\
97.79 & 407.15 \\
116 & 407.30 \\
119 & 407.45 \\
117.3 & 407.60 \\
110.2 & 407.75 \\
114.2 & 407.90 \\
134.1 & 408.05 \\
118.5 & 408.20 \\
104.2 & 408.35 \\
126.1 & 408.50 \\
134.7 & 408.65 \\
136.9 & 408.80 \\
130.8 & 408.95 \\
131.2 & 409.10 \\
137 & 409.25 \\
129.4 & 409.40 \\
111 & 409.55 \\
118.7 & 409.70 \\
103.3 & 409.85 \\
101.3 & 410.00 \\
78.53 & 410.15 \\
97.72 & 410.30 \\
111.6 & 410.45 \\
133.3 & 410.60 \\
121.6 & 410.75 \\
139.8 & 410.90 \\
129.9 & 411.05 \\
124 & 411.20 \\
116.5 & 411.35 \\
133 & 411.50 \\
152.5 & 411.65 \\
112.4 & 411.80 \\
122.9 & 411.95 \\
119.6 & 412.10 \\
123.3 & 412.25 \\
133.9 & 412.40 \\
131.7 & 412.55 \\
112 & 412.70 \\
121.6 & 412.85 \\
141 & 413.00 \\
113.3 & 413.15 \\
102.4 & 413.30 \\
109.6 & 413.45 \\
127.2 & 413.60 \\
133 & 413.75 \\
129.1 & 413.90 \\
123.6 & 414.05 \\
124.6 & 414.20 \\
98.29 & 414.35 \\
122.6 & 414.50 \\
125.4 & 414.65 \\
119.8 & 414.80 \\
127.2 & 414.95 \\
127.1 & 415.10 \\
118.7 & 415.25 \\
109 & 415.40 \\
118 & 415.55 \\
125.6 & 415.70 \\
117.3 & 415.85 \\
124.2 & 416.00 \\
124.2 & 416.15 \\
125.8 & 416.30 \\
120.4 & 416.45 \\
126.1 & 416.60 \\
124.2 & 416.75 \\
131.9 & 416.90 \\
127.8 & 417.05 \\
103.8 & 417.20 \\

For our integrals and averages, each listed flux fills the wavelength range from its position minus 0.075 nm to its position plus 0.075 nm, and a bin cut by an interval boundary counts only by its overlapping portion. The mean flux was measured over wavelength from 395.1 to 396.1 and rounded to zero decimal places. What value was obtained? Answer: 99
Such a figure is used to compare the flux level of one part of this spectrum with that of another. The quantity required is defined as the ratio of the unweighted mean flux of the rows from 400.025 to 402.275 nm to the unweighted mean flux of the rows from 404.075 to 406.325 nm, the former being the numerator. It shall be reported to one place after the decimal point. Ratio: 1.0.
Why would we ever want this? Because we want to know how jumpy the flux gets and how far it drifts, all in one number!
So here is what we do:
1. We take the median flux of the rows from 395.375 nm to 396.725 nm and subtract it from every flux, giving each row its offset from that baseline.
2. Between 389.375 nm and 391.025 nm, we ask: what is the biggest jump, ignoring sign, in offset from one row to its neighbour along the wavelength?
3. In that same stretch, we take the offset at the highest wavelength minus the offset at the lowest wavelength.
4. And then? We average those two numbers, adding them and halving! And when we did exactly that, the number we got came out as 32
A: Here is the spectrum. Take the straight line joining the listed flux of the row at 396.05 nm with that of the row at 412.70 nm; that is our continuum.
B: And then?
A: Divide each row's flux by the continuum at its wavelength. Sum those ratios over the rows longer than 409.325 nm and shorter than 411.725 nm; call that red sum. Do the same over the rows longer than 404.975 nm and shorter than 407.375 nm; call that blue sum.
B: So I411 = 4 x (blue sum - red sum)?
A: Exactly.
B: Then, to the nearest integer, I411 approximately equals 0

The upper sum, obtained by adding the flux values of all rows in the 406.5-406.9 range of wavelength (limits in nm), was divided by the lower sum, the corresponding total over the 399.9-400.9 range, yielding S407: 0.43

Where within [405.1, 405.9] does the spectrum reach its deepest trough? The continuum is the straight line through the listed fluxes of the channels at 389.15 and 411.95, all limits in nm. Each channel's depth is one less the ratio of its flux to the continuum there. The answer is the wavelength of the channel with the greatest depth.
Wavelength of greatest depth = 405.80 nm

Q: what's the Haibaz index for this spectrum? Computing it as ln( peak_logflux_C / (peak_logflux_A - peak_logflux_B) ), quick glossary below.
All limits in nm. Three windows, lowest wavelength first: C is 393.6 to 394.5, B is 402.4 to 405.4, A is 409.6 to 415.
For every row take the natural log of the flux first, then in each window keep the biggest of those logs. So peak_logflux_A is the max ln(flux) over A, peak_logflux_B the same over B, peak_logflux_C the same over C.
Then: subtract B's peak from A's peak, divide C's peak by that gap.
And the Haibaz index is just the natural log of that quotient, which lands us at 3.7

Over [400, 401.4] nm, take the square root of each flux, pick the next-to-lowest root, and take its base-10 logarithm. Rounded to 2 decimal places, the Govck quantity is 1.02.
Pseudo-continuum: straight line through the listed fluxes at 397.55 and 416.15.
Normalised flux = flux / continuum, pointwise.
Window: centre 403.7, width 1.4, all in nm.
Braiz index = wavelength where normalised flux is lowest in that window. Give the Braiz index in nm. 403.10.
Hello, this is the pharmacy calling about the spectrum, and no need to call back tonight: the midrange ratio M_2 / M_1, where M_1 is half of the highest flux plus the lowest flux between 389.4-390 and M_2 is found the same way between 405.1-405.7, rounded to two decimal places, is 1.34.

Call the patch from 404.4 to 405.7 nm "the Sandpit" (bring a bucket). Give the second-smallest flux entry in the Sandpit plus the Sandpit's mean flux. 215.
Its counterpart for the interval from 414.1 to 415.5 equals 228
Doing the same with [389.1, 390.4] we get 168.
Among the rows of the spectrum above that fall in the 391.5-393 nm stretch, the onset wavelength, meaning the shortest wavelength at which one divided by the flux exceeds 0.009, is 391.55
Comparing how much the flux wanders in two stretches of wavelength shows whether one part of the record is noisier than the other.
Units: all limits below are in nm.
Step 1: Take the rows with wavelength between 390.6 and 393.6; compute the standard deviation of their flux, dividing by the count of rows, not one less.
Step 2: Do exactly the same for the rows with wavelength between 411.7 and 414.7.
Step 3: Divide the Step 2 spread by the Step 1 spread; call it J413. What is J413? 0.30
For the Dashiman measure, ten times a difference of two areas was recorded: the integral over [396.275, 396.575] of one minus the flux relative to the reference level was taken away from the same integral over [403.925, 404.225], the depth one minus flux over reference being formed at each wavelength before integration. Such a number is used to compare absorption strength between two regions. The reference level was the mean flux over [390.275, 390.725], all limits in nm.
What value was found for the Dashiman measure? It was -2.5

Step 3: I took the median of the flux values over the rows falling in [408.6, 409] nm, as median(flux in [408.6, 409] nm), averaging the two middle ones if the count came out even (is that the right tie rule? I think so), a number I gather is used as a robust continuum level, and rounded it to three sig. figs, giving 135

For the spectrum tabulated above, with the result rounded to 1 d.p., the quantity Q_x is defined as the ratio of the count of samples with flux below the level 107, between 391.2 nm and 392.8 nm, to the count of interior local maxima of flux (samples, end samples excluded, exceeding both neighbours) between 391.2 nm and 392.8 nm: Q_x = 4.5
